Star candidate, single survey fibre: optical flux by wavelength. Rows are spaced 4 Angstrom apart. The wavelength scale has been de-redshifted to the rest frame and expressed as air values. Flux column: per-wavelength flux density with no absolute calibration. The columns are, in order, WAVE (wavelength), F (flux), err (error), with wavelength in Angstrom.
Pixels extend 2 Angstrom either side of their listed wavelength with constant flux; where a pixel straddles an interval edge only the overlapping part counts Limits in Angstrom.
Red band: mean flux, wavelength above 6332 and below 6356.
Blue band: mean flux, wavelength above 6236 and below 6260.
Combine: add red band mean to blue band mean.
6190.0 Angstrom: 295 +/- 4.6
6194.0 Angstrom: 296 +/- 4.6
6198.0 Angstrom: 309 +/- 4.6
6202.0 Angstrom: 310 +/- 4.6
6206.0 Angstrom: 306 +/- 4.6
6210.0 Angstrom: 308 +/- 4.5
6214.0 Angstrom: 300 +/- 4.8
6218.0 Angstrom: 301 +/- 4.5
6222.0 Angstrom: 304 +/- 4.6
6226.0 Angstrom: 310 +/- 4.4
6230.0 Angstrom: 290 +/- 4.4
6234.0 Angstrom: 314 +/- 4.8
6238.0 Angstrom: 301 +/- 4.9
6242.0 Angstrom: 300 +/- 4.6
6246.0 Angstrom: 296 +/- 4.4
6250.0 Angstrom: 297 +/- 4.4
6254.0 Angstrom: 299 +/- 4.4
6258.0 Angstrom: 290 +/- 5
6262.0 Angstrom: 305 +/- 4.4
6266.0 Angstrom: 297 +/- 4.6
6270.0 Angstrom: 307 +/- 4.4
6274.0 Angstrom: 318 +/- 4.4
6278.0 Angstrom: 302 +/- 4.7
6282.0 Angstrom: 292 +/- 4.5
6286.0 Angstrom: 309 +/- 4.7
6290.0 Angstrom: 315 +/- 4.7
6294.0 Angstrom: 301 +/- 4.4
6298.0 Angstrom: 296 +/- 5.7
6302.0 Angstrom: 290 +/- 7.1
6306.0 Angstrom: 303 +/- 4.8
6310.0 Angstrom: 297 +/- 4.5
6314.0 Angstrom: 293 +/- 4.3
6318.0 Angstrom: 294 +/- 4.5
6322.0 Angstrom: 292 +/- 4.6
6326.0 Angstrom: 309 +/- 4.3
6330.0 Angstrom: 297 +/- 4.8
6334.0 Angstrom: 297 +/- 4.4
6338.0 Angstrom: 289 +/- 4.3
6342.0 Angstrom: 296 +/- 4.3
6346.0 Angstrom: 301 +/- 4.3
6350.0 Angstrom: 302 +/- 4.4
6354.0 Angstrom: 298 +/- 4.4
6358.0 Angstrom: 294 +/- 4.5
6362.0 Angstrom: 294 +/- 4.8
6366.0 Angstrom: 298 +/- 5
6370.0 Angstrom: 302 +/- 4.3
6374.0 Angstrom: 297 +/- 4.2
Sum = 594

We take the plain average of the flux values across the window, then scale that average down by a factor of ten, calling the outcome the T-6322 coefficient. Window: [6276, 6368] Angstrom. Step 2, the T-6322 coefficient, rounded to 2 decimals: 29.82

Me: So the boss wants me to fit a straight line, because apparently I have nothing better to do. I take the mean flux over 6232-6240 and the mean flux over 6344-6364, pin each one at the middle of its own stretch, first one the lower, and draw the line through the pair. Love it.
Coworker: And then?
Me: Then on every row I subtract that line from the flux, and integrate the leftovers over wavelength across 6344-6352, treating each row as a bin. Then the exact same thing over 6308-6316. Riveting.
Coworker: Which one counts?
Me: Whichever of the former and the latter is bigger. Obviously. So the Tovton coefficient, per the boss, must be 26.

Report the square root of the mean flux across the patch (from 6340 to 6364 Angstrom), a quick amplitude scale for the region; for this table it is 17.25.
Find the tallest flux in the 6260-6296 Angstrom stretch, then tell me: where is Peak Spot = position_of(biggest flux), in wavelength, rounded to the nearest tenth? 6274.0 Angstrom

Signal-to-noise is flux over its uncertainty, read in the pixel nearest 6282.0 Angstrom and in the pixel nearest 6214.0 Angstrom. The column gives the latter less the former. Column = -2.4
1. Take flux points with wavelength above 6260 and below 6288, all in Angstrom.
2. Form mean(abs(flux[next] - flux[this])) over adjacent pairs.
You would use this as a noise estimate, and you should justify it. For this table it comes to 12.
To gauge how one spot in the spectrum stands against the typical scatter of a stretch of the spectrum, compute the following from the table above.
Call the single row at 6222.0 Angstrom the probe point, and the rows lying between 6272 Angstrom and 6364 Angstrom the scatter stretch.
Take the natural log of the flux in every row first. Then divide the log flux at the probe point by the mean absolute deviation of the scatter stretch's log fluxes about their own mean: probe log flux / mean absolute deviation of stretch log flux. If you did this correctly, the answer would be 291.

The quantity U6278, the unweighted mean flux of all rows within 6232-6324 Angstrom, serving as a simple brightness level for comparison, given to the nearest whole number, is 300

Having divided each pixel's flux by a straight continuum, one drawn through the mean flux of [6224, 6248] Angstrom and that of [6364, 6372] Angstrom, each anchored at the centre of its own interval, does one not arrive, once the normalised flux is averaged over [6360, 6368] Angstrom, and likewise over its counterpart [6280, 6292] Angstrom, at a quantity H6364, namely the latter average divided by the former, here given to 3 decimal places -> 1.028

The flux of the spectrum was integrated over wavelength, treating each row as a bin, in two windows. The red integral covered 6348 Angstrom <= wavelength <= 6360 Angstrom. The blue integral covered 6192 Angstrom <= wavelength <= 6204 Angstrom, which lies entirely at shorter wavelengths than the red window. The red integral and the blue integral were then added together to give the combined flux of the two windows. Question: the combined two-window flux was 7236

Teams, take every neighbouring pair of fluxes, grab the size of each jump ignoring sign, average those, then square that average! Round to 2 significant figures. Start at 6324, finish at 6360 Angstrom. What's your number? 26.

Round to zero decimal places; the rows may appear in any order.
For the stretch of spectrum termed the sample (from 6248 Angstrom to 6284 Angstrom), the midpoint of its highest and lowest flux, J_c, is 304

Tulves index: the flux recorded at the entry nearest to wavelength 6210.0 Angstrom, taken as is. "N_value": 308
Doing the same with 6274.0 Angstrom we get 318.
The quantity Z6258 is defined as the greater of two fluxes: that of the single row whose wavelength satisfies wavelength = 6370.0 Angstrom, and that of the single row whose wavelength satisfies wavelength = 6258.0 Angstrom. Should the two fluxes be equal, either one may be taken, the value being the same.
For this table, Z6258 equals 302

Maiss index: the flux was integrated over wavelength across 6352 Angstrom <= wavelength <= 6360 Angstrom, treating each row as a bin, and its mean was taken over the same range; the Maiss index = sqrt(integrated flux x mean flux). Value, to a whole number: 837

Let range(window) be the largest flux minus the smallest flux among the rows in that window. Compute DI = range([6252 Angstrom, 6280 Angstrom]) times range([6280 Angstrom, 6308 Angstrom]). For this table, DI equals 700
